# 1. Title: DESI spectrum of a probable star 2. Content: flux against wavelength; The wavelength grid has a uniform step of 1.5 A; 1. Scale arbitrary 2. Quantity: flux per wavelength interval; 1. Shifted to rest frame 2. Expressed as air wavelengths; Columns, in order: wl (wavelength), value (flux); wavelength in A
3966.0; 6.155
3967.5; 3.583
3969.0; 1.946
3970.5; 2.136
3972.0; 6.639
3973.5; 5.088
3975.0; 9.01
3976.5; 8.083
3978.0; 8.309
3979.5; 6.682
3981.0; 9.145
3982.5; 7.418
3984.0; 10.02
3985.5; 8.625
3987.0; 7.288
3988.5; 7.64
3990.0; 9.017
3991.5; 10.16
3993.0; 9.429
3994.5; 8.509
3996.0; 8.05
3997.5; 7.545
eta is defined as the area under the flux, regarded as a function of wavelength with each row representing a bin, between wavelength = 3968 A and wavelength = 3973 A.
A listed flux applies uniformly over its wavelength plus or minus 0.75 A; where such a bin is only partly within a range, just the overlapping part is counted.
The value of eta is 18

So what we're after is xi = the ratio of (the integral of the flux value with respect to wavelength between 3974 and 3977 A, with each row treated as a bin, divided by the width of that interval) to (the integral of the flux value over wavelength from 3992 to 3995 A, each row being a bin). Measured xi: 0.30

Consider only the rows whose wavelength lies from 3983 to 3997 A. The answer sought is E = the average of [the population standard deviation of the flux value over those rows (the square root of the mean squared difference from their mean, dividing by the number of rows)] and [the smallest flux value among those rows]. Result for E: 4.1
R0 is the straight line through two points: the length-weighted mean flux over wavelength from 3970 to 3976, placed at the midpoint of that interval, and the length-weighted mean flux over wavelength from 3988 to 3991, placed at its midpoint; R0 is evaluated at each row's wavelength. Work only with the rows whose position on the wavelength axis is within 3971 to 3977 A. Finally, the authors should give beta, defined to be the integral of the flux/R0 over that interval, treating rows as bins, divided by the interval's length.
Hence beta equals 1.13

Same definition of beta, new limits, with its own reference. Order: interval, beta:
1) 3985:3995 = 1.01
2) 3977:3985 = 1.15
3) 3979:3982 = 1.12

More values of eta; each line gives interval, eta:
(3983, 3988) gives 43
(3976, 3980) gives 31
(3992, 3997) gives 43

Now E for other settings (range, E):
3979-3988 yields 3.9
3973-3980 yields 3.2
